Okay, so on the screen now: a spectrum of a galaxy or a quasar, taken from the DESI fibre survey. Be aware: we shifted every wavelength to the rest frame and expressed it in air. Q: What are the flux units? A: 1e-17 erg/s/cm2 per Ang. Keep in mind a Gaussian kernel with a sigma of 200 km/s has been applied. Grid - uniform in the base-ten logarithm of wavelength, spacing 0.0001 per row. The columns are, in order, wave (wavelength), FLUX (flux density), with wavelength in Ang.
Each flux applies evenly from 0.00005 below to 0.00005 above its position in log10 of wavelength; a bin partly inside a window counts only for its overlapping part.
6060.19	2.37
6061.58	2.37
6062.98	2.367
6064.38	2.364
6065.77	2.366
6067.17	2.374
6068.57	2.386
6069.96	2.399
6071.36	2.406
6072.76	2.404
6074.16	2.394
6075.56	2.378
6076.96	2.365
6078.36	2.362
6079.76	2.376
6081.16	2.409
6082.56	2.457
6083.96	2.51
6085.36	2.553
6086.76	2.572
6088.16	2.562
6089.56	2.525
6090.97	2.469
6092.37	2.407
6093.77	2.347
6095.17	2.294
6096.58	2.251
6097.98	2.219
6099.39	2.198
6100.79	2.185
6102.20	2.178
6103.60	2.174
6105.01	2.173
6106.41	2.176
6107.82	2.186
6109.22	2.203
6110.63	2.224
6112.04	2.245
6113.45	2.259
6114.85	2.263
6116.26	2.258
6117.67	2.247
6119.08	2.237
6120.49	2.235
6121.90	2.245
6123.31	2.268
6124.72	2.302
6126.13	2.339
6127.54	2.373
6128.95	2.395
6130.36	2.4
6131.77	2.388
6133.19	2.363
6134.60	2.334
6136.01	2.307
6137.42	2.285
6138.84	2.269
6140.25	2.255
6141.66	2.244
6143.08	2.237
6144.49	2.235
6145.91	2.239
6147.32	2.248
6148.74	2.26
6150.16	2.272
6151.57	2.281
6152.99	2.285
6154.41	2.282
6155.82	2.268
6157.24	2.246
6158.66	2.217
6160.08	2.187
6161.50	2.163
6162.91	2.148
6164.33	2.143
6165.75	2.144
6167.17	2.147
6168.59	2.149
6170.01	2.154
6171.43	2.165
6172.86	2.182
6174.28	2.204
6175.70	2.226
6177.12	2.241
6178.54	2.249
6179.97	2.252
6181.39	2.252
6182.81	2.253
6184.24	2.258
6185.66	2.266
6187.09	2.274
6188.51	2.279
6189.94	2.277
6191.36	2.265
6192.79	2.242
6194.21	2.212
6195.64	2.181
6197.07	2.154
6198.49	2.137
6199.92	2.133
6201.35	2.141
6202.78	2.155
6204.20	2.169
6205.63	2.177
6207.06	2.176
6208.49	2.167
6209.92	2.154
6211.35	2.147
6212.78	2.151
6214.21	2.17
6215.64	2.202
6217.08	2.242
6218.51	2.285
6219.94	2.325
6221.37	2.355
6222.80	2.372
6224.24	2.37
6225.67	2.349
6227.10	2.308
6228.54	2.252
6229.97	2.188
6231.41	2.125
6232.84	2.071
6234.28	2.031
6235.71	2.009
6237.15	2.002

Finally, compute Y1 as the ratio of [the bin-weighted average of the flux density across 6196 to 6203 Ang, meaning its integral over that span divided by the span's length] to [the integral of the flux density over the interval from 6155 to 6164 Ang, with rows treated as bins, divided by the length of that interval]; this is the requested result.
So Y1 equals 0.97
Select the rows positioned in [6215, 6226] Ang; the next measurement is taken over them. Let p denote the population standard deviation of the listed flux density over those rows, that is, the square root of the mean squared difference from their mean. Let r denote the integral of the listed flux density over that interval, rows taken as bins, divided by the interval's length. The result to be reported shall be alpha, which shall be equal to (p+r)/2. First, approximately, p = 0.059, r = 2.31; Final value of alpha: 1.19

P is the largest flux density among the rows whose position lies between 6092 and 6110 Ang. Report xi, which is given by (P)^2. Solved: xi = 5.79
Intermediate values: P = 2.407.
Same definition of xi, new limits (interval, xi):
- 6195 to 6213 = 4.76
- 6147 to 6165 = 5.22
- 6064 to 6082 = 5.80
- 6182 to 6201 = 5.19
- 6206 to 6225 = 5.63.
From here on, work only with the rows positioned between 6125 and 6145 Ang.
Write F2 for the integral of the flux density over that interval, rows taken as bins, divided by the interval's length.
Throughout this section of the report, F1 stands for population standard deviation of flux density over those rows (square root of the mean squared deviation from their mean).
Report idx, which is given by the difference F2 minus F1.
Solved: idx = 2.26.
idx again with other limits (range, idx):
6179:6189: 2.25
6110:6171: 2.19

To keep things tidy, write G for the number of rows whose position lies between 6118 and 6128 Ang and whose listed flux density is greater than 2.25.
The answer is 4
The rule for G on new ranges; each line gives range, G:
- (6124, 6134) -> 7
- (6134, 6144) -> 5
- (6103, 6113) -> 0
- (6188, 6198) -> 3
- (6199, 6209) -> 0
